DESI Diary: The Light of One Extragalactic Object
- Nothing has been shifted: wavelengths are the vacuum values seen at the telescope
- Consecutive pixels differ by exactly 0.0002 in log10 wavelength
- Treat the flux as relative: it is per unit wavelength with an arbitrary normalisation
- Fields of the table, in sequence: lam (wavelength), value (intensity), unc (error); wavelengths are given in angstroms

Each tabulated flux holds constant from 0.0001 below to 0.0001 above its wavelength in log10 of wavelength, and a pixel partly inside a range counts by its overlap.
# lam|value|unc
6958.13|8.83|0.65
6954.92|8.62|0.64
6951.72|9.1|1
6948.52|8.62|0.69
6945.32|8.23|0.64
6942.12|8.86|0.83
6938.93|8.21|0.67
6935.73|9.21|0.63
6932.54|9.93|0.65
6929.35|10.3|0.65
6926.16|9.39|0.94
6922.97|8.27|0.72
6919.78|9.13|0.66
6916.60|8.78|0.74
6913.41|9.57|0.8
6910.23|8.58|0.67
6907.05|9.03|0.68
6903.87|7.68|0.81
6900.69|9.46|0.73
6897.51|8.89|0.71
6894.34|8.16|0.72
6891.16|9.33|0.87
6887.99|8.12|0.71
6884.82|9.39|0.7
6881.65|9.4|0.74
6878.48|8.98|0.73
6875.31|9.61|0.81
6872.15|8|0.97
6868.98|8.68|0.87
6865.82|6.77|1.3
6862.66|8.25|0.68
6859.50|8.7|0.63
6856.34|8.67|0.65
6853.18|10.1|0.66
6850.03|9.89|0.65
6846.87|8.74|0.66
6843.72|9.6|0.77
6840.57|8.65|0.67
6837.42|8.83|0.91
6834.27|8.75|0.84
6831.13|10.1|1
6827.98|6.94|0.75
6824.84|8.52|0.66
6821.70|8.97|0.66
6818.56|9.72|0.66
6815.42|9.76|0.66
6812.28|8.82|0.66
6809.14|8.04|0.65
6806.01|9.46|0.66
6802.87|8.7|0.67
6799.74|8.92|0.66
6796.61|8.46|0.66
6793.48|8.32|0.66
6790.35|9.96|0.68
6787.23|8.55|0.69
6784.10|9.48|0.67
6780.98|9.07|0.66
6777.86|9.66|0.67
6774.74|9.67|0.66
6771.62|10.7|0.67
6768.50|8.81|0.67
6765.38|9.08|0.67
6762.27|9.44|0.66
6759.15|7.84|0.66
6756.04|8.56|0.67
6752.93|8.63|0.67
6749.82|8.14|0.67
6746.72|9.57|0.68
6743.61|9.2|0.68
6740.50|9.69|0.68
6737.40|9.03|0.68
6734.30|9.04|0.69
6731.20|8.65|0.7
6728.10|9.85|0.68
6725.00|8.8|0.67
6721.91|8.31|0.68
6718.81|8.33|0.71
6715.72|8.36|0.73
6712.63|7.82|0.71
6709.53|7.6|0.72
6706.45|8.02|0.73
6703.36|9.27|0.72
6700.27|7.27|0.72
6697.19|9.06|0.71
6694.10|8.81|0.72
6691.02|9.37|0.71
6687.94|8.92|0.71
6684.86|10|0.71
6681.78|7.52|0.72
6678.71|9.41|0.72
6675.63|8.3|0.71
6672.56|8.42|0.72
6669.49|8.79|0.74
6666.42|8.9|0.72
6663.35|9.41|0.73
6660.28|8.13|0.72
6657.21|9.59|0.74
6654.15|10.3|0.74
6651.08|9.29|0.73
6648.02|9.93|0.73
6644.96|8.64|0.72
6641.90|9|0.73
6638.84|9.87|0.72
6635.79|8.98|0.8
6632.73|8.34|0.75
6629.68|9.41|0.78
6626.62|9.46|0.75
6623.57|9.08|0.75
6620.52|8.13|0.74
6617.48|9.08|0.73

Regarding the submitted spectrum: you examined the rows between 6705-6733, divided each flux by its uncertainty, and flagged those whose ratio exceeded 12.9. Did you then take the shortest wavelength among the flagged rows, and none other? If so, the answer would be 6725.00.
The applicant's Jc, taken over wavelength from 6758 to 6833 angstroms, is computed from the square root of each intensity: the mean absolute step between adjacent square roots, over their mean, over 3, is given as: 0.017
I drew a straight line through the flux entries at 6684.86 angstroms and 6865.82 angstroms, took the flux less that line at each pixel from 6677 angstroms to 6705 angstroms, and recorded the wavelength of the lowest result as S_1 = 6681.78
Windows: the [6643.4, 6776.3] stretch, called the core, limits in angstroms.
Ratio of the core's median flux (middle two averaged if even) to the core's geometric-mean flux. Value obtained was 1.00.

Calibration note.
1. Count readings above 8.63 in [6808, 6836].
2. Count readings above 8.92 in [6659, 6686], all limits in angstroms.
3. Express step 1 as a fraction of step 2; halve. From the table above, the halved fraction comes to 1.0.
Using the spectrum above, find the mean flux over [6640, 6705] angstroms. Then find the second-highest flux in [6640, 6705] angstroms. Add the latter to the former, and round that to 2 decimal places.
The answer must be 18.97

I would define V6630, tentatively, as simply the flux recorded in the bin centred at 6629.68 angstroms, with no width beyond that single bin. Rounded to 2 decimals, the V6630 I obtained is 9.41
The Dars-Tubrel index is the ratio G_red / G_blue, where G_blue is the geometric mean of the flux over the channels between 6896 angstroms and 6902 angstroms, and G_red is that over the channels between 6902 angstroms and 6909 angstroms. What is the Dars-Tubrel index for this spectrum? 0.91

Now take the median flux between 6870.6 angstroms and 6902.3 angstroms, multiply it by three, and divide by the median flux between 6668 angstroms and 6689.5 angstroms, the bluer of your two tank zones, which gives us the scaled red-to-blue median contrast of 3.12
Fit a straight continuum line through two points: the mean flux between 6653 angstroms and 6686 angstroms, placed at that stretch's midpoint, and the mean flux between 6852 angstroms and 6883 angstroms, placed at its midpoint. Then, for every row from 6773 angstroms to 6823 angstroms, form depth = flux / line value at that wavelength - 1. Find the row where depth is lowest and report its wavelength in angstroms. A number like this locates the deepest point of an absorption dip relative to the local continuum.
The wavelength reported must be 6809.14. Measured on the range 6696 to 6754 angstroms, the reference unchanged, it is 6700.27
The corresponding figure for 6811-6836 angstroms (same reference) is 6827.98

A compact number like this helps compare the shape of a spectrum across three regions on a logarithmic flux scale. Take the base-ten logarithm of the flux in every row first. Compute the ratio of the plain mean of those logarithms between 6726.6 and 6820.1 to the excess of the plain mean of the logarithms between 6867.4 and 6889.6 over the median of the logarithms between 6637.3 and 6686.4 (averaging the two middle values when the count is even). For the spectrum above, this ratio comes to -71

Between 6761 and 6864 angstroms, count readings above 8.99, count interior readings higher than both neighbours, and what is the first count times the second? 165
